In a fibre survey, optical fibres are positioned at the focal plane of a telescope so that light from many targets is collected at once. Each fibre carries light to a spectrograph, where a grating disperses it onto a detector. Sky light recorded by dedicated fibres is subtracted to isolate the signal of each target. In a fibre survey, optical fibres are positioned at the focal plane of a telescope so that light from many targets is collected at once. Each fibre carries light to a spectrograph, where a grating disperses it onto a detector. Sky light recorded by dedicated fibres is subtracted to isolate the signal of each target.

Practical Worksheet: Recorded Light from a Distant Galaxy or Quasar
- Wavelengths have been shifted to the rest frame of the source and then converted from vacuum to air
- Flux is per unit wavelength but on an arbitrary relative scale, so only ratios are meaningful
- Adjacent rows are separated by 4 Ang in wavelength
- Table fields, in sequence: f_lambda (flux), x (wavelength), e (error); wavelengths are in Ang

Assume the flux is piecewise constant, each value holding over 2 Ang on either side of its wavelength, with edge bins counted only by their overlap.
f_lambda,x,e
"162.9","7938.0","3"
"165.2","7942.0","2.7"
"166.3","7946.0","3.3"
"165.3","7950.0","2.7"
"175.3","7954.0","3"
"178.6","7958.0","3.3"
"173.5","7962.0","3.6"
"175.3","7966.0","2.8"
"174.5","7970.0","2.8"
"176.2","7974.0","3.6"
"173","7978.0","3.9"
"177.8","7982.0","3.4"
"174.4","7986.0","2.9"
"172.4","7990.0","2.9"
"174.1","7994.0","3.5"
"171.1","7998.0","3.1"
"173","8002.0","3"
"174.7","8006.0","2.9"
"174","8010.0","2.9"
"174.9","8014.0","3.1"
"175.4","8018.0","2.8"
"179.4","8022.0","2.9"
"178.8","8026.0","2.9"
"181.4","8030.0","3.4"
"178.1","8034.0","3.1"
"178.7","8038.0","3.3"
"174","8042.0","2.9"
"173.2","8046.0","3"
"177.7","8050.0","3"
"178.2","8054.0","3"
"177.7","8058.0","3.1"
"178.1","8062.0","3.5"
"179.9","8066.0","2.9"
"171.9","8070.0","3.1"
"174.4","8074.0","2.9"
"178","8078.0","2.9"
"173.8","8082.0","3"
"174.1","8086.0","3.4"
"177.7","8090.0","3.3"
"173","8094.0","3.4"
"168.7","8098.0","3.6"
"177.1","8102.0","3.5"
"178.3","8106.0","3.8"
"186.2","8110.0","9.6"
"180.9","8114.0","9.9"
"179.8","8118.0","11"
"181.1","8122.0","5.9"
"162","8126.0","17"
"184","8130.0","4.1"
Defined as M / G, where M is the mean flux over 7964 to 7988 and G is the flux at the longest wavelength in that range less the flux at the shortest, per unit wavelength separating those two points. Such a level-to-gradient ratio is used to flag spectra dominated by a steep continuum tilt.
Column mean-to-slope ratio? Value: -3893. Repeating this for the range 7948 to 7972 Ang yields 378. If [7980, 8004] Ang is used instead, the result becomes -724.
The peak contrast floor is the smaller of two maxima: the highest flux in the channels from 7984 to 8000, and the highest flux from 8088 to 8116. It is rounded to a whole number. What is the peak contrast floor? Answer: 174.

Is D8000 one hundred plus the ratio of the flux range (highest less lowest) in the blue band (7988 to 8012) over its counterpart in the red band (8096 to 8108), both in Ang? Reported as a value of 100.4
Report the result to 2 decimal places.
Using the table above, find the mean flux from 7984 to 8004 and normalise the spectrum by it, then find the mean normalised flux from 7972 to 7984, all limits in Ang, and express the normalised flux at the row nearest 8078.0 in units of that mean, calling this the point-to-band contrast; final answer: 1.01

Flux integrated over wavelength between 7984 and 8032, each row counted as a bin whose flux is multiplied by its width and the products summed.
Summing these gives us 8414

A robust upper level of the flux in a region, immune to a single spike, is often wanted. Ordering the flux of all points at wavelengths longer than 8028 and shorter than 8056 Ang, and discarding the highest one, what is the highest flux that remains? 178.7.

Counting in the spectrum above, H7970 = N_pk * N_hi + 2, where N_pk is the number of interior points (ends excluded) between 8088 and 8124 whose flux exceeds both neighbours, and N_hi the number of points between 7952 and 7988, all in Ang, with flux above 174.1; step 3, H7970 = 9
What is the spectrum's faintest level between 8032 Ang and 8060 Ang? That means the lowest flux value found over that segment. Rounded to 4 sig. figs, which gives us 173.2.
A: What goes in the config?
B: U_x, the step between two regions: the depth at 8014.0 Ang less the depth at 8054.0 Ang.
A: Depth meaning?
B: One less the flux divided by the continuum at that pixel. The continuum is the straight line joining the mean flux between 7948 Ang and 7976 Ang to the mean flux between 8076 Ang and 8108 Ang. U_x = 0.02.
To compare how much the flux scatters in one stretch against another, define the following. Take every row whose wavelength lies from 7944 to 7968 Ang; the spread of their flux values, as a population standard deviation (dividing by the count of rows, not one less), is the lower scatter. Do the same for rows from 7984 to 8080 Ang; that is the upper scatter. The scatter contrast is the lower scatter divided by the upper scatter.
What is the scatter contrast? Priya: 1.76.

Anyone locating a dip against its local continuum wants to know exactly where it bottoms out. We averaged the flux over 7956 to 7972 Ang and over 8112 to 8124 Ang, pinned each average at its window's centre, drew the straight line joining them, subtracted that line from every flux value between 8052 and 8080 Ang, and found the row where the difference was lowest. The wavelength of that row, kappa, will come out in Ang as 8070.0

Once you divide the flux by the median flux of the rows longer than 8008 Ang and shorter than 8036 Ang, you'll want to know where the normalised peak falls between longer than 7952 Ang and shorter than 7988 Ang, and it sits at 7958.0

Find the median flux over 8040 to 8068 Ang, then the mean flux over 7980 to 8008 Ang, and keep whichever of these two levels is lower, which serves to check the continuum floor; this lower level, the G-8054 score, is 174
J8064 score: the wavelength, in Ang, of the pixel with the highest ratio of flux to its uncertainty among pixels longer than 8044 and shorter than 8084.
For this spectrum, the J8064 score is 8066.0 Ang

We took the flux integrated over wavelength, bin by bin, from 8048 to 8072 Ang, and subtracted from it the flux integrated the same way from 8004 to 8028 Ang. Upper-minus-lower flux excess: 25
